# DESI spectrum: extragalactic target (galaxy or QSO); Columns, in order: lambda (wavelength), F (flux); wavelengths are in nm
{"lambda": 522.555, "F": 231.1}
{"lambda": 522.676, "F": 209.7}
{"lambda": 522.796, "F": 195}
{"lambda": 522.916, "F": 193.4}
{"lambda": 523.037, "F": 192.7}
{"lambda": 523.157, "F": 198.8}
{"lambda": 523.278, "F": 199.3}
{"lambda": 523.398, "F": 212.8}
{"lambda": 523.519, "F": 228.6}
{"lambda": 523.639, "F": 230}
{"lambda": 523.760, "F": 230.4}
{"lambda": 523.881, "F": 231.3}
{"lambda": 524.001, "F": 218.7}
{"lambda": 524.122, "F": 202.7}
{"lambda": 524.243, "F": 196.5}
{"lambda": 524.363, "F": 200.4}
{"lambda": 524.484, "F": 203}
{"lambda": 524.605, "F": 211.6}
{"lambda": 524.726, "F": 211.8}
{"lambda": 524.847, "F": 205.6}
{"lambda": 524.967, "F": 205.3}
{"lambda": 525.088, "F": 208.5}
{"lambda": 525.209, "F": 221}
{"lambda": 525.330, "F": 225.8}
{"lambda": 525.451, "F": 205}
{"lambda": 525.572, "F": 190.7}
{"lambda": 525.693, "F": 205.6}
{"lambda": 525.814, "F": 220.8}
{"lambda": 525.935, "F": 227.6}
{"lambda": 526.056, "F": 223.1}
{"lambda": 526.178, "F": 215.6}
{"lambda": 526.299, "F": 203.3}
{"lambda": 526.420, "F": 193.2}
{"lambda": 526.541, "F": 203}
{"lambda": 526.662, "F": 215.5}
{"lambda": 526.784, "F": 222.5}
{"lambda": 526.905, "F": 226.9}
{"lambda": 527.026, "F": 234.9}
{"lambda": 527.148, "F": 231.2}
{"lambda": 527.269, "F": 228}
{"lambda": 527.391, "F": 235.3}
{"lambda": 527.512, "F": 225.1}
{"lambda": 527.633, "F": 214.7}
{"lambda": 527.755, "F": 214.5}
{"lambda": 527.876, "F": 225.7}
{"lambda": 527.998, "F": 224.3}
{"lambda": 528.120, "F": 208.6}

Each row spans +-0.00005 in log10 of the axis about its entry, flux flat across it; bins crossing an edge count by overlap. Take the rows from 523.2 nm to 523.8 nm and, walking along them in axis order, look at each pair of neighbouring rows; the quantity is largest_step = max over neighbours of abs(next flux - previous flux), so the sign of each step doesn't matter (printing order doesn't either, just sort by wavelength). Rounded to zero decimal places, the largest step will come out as 16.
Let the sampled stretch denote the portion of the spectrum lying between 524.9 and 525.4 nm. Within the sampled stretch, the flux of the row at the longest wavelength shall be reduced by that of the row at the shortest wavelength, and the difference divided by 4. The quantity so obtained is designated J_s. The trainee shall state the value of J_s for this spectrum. 5.1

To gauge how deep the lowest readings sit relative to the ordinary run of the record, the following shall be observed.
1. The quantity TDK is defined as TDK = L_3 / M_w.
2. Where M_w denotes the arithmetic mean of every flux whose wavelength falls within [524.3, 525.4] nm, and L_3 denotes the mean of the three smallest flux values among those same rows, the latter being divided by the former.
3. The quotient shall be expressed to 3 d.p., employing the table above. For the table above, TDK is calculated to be 0.965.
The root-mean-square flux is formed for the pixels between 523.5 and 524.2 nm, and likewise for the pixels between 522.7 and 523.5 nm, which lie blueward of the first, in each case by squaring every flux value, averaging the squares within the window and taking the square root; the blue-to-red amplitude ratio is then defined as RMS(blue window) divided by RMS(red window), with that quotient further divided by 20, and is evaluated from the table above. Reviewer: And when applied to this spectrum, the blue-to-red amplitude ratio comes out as 0.044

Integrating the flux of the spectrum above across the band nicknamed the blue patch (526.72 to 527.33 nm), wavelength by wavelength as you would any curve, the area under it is 139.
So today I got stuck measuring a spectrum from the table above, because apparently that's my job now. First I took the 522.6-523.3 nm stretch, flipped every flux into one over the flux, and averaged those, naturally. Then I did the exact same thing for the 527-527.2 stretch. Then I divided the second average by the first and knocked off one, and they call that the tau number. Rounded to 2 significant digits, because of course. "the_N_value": -0.15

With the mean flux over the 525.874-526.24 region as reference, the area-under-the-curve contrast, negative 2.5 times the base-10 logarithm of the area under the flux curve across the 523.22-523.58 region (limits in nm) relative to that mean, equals 1.15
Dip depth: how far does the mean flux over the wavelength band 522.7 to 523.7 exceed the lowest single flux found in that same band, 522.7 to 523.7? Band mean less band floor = 14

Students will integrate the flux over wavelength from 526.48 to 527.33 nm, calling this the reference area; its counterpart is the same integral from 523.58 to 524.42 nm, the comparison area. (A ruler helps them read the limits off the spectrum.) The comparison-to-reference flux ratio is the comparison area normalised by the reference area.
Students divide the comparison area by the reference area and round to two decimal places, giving 0.96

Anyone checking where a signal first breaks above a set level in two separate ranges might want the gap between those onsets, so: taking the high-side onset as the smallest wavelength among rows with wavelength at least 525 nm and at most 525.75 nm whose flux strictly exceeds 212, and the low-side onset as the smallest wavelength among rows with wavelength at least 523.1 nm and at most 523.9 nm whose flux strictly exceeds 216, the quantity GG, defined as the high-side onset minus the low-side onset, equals 1.69 nm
